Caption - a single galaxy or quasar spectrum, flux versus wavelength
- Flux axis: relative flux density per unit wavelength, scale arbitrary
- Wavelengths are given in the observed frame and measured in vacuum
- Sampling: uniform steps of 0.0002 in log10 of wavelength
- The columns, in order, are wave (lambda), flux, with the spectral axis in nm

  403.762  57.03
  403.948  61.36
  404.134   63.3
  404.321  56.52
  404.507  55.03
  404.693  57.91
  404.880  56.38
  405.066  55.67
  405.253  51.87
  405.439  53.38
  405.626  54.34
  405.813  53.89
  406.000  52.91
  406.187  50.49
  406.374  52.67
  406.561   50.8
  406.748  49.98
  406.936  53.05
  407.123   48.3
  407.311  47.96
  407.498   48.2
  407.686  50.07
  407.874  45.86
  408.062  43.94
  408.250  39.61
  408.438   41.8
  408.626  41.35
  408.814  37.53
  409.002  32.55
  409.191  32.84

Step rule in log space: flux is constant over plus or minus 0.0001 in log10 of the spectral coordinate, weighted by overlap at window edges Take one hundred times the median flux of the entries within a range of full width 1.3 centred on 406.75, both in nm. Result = 5049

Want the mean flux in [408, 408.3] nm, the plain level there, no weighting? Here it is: 42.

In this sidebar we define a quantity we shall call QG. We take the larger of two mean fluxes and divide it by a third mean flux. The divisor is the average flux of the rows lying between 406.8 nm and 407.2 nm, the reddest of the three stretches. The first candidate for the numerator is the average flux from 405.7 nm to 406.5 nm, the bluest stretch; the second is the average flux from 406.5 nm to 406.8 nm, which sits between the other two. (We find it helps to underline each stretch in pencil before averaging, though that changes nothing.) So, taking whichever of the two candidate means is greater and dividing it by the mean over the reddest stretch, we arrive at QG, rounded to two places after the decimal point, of 1.04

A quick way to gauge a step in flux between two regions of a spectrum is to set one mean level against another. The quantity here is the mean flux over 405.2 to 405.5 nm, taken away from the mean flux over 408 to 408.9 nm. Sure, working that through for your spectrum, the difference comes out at -12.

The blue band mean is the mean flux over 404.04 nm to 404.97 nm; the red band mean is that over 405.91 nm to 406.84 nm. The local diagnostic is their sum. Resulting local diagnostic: 109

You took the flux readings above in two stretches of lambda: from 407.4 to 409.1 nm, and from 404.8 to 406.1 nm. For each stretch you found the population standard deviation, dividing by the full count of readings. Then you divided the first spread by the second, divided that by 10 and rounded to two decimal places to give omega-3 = 0.35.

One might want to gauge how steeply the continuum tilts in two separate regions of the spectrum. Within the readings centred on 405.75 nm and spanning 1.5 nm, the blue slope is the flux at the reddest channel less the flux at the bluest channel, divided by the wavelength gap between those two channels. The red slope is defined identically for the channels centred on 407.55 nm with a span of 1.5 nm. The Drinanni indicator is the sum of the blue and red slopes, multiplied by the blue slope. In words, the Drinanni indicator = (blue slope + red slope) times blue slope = 29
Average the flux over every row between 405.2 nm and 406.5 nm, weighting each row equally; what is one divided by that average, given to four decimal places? 0.0189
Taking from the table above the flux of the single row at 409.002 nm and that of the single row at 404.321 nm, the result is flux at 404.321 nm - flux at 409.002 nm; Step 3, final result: 24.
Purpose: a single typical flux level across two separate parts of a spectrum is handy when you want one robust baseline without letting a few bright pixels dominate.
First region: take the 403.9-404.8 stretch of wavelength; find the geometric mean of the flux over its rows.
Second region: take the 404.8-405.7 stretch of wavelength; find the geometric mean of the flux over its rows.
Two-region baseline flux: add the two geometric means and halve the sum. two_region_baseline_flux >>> 57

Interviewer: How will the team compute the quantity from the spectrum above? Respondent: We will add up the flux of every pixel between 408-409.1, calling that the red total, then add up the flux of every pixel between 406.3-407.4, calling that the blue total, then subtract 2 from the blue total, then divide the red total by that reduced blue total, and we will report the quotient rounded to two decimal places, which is 0.79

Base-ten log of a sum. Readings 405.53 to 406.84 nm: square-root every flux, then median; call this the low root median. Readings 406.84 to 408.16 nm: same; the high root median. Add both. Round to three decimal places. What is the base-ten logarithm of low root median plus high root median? 1.152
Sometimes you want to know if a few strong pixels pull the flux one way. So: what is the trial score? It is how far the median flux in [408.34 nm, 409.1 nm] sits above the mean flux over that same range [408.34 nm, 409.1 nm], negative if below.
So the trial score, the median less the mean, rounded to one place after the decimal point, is 1.1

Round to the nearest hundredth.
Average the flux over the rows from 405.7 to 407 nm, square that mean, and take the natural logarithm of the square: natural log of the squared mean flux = 7.90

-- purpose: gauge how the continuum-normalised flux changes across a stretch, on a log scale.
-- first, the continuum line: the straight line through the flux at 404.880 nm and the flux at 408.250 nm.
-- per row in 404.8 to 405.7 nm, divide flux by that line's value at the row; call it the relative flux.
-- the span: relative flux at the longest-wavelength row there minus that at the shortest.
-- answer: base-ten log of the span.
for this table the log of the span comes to -1.50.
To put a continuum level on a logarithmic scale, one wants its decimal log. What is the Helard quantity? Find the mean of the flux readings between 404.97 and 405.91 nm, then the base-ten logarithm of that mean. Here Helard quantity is 1.73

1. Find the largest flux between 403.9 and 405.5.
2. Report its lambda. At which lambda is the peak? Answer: 404.134 nm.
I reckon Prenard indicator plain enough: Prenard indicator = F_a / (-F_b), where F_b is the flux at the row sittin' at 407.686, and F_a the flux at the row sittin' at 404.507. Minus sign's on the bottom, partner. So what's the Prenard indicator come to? -1.10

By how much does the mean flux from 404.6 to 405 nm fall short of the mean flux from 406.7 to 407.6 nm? -7.6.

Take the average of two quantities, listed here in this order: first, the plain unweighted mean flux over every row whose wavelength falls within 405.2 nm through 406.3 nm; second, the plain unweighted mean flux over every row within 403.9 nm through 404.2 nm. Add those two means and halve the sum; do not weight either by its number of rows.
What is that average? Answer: 58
